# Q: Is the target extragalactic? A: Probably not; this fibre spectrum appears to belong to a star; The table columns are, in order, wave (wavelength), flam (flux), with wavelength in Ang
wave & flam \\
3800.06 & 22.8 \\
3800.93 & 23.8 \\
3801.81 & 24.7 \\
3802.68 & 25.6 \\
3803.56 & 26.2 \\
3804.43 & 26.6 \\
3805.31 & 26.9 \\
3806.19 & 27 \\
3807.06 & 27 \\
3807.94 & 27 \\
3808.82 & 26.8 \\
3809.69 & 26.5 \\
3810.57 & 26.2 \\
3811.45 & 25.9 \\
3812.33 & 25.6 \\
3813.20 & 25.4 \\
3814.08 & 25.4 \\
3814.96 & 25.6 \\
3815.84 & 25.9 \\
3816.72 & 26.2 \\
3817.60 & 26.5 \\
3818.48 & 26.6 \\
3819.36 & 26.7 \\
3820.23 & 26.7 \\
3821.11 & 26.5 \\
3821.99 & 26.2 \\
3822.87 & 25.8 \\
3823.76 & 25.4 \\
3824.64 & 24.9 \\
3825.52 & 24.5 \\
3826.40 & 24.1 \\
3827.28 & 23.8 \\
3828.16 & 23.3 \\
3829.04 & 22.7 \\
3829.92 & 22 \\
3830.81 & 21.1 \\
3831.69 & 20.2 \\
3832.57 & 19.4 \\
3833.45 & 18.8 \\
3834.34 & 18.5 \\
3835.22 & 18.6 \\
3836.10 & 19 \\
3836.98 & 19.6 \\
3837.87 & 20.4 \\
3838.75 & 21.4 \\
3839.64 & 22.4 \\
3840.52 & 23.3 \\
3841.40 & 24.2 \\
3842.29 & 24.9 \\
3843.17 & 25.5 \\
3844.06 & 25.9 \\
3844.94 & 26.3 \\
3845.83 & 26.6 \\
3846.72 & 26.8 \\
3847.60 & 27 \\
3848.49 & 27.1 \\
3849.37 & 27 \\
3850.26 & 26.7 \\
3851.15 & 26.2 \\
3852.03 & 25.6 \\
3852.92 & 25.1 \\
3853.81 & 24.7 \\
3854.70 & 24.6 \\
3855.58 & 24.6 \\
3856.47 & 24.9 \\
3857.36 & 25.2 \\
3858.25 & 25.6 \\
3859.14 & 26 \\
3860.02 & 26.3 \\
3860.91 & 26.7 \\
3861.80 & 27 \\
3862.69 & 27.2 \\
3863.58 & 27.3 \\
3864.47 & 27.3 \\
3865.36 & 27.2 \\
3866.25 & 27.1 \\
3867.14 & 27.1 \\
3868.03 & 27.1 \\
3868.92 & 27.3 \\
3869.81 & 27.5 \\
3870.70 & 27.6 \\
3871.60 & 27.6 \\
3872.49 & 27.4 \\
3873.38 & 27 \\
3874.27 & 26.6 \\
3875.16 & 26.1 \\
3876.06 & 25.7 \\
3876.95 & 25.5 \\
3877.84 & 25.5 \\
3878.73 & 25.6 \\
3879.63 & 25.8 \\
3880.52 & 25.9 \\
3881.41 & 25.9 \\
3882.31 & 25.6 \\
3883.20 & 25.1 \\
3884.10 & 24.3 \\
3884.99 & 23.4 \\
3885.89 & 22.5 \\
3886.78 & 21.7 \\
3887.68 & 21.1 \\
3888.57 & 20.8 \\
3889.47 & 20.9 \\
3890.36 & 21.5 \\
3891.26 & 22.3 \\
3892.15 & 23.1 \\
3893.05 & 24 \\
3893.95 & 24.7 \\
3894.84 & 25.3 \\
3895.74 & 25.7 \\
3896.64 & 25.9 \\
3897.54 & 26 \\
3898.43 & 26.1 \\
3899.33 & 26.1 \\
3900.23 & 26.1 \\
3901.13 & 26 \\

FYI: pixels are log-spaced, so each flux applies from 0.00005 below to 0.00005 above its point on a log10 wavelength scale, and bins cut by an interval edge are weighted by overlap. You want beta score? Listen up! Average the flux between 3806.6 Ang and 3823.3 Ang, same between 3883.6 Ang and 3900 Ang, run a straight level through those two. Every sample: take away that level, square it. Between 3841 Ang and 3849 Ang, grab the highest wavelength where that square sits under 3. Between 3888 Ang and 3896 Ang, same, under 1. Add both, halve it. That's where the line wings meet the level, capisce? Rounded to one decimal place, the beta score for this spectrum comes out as 3869.9 Ang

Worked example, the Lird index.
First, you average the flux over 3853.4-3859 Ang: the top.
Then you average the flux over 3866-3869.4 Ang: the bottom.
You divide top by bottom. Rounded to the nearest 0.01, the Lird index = 0.92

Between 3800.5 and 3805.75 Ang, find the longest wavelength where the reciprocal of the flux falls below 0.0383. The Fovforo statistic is 3805.31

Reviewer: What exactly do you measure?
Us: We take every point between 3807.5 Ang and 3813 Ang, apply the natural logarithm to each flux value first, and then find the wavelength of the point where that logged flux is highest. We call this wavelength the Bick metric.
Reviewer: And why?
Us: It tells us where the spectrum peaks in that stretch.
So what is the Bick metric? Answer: 3807.94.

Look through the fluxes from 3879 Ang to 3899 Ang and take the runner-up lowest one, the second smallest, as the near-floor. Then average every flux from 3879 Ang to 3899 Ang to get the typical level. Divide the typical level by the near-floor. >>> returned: 1.15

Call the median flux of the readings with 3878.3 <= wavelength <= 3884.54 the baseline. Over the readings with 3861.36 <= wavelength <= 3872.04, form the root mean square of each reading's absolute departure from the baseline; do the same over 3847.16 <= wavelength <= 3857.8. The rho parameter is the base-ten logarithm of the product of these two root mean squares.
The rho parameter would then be 0.22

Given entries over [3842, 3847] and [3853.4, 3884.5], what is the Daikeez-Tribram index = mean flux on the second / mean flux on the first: 1.01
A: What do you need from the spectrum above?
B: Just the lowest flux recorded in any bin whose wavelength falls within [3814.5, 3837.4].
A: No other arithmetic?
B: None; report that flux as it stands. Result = 18.5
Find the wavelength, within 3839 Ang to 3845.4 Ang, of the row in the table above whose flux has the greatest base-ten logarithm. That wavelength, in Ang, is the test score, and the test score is 3844.94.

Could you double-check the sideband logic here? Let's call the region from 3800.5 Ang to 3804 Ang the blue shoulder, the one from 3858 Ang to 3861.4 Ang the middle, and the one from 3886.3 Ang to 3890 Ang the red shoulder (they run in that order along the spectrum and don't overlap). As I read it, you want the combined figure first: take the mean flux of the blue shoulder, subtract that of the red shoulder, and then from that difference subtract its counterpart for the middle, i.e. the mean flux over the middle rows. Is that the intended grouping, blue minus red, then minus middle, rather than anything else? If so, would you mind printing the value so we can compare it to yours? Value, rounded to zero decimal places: -22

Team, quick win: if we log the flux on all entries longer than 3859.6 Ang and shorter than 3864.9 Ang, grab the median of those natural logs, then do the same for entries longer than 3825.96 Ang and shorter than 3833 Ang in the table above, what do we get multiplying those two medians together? 10.3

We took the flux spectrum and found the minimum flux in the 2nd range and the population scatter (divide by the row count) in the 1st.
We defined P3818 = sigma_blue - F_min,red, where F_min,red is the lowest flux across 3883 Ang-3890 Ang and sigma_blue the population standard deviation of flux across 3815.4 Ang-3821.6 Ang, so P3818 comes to -21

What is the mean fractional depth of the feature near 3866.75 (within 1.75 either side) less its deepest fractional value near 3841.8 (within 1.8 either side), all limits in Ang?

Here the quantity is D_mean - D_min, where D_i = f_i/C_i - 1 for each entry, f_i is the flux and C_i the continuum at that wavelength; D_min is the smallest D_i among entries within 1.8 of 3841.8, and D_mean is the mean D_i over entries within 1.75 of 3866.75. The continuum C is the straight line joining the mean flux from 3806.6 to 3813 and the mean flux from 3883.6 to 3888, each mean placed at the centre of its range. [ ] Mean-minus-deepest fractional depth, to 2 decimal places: 0.21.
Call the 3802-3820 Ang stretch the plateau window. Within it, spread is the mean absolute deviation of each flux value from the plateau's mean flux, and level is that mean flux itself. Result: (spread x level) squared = 159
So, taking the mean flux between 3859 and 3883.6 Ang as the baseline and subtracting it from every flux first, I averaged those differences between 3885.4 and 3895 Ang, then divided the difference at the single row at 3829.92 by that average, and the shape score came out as 1.1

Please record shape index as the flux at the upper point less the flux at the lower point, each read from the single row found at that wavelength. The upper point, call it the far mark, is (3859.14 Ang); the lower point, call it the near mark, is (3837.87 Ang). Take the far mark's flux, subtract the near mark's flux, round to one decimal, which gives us 5.6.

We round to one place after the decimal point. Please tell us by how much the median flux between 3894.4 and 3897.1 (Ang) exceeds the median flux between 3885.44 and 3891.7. 4.2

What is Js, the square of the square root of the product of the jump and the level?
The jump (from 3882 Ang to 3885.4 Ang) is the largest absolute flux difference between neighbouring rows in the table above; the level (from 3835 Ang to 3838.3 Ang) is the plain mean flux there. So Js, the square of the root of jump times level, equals 17.5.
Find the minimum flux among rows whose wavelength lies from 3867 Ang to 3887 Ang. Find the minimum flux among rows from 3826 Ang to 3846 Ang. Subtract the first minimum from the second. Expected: -3.2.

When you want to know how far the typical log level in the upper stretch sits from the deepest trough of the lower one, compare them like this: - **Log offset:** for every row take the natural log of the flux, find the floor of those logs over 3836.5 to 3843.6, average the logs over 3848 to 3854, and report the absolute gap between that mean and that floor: 0.28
